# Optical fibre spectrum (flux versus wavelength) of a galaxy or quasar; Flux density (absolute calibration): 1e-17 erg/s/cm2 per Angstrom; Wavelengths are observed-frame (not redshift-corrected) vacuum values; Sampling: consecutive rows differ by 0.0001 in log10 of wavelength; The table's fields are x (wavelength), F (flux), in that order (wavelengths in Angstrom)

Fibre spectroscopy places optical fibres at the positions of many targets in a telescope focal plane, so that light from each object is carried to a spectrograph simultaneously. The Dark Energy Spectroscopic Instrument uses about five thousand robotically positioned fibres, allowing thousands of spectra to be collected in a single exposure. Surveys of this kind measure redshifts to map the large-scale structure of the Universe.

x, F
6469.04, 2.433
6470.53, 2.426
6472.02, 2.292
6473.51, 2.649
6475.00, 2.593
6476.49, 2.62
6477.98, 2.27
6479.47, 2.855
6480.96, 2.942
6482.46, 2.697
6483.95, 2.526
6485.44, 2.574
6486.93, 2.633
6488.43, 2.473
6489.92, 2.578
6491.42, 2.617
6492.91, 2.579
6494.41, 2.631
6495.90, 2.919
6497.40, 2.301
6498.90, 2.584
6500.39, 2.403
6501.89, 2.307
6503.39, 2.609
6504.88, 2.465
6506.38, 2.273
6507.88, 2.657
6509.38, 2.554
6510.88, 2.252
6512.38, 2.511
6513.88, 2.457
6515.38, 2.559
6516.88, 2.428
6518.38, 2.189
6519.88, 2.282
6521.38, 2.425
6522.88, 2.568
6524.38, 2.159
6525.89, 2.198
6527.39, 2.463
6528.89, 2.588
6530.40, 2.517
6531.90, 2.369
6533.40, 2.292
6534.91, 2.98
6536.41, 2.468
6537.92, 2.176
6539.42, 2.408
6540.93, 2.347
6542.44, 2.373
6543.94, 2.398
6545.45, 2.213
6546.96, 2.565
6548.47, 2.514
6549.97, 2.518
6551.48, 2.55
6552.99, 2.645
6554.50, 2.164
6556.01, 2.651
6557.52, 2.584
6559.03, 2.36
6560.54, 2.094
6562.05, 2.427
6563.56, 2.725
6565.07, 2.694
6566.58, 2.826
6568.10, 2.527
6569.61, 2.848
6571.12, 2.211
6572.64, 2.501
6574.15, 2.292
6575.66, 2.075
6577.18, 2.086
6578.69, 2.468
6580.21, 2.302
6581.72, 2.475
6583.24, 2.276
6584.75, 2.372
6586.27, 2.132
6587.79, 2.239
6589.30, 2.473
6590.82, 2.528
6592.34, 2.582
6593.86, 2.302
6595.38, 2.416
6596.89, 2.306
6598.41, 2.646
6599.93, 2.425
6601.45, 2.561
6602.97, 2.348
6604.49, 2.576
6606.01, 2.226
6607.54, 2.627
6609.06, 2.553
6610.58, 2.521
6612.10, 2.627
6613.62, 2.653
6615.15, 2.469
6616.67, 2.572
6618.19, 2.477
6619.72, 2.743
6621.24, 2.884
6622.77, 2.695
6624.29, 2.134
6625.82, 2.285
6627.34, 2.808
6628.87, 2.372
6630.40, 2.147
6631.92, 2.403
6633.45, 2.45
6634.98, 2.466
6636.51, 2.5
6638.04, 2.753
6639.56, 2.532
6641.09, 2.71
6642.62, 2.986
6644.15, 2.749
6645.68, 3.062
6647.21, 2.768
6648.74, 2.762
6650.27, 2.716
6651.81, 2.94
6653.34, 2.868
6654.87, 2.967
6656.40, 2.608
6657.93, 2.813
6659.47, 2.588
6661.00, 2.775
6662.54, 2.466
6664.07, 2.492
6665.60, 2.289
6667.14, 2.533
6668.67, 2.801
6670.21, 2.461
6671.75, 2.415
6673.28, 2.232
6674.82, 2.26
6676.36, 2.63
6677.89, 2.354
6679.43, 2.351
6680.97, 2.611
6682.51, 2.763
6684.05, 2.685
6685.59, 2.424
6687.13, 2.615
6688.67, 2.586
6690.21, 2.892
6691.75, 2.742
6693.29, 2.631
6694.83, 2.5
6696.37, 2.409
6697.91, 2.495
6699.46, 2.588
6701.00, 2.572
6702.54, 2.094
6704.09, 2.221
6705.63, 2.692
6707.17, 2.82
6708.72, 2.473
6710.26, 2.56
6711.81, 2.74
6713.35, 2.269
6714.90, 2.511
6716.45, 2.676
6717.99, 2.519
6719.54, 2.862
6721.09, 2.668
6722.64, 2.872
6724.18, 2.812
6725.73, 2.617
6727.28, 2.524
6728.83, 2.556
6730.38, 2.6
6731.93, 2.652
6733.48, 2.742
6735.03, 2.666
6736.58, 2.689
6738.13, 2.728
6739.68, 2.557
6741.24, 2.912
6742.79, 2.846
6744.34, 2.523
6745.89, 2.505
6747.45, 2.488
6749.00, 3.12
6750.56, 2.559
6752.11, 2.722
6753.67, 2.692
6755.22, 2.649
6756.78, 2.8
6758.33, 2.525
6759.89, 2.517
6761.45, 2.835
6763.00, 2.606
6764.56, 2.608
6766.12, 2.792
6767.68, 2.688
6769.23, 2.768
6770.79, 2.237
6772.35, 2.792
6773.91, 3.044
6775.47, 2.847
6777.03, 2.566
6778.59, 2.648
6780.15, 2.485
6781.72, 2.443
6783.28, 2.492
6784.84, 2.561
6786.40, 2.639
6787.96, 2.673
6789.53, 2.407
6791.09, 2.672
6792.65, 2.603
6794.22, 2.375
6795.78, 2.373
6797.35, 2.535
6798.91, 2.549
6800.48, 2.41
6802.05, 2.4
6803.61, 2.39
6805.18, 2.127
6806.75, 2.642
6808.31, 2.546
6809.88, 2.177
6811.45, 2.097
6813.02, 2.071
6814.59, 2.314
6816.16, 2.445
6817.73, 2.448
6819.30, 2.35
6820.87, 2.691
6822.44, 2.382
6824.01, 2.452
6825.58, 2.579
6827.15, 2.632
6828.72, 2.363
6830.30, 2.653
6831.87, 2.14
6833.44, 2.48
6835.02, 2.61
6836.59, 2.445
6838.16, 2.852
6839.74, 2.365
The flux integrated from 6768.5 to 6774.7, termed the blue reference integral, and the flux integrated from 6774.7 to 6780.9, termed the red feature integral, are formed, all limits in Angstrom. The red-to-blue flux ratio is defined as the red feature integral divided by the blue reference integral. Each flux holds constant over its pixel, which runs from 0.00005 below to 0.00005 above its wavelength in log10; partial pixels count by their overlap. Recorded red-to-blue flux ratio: 1.0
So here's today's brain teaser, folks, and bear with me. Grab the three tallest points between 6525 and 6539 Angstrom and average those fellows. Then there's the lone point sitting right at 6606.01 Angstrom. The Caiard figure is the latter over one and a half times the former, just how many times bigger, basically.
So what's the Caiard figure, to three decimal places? 0.551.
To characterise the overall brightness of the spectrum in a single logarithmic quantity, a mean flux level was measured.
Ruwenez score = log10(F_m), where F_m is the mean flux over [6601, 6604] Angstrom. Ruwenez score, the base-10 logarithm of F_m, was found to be 0.390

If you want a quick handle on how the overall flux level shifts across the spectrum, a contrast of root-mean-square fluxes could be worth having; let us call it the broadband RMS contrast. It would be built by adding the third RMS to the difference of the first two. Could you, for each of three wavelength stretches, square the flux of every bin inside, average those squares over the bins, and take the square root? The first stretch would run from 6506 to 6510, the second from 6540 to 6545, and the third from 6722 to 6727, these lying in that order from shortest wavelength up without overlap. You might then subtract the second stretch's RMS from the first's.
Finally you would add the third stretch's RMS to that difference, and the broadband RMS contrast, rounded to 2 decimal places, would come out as 2.90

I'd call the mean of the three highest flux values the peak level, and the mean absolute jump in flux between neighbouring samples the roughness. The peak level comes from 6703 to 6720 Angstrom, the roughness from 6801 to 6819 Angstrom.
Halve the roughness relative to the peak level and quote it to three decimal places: 0.031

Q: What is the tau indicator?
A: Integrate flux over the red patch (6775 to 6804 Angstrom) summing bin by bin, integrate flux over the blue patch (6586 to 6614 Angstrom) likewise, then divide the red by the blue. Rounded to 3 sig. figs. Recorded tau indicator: 1.06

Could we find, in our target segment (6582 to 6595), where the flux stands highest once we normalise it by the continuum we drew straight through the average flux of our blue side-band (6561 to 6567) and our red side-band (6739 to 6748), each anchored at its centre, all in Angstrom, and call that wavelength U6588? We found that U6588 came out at 6592.34 Angstrom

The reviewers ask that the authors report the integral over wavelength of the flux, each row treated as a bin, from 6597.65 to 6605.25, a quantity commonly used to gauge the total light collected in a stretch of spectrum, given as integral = 19.1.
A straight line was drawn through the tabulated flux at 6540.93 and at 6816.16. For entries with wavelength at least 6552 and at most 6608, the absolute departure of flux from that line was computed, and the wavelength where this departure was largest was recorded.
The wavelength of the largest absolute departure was 6569.61 Angstrom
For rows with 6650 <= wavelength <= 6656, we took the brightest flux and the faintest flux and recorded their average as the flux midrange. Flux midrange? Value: 2.84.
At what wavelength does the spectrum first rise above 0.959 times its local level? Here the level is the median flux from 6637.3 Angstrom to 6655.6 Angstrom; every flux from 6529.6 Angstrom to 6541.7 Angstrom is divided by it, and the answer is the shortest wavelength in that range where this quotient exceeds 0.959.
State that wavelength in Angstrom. 6534.91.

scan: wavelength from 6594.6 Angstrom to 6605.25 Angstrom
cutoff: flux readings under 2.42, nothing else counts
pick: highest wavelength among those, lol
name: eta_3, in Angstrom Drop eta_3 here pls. 6602.97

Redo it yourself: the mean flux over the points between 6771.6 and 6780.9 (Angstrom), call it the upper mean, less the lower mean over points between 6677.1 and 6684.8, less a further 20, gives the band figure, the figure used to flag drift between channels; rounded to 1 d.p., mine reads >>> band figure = -19.8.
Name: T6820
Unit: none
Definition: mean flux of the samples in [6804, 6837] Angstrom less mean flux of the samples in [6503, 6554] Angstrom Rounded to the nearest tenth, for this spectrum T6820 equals 0.0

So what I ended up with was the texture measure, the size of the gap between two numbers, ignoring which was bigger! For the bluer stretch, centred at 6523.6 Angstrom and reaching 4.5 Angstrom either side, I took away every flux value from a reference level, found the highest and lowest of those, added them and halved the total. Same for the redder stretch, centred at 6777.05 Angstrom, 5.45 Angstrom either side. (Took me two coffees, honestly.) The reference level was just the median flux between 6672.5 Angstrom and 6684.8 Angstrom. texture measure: 0.38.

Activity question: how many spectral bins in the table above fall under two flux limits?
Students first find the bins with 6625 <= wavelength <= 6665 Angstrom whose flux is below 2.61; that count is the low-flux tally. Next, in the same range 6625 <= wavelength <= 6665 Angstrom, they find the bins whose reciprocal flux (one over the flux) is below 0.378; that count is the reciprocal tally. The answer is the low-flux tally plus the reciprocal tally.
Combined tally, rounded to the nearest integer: 26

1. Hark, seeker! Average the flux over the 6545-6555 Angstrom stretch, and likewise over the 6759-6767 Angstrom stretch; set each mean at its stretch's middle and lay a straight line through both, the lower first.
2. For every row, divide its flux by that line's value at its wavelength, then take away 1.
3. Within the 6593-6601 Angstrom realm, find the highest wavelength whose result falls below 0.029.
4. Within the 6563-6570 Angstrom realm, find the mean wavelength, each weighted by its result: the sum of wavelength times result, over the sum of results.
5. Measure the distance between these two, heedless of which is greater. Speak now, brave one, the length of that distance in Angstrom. 33.3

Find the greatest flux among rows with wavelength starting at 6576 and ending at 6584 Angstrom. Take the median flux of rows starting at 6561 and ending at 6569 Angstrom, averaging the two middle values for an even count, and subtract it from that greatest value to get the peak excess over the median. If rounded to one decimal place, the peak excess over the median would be -0.2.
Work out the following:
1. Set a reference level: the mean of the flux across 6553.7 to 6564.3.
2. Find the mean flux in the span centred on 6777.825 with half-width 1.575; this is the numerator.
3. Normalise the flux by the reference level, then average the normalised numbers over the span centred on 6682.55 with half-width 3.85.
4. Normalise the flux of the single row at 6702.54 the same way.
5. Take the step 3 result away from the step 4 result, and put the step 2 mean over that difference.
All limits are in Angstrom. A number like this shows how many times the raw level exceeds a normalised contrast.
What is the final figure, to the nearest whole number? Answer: -13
